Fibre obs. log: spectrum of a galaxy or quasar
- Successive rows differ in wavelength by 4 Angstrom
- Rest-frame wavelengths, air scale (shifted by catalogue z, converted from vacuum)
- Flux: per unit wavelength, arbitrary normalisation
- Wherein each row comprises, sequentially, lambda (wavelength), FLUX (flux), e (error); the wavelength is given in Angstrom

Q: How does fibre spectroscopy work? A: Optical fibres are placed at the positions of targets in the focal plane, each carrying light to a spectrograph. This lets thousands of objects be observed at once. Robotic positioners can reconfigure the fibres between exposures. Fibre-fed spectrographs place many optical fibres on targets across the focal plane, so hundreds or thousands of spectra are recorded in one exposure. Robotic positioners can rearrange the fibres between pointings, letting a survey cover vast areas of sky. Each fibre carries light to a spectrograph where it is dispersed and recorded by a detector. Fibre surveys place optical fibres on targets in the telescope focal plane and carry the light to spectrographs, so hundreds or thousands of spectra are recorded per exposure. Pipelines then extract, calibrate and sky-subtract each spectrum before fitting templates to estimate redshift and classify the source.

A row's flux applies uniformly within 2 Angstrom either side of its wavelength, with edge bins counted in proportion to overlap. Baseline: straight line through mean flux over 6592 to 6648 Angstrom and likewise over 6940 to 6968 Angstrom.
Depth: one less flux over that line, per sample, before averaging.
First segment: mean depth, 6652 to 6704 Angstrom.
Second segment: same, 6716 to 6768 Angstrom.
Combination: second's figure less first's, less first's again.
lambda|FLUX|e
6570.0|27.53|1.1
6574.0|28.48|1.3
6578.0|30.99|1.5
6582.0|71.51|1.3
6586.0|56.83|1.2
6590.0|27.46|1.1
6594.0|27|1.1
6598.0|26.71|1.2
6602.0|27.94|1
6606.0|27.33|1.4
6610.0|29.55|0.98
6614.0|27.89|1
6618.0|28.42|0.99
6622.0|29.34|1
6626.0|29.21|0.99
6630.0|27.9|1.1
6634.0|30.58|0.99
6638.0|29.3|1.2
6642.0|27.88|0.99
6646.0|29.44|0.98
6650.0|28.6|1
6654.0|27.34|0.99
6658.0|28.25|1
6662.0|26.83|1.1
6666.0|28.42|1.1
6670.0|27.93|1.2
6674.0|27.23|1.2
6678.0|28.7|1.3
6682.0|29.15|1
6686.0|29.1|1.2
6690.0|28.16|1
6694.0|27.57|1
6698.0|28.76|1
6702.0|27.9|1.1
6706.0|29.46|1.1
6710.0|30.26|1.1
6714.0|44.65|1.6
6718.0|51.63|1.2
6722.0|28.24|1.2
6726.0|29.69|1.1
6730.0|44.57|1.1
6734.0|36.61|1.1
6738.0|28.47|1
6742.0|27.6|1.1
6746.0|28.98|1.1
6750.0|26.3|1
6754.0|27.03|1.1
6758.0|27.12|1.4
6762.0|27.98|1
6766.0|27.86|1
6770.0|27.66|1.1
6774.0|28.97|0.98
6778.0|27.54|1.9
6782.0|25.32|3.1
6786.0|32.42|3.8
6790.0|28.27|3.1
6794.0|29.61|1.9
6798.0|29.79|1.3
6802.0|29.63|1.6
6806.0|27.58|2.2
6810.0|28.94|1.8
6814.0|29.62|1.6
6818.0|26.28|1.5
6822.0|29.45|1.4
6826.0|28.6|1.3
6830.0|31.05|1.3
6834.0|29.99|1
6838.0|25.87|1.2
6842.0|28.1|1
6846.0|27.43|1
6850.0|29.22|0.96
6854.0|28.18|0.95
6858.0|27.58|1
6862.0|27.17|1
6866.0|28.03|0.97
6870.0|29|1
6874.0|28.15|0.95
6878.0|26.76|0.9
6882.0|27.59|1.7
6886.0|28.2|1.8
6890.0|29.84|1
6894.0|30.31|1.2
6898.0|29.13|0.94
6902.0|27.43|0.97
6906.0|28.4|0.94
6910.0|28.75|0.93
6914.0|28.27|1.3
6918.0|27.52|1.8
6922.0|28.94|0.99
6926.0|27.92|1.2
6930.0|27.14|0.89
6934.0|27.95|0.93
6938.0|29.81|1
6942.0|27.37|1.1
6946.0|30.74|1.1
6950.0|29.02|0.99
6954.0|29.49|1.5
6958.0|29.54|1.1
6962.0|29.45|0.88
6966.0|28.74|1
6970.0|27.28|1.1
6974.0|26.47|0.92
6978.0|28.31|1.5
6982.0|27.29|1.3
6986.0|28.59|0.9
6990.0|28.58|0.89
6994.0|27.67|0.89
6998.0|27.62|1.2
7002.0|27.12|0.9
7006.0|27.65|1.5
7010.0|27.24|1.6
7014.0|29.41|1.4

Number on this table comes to -0.14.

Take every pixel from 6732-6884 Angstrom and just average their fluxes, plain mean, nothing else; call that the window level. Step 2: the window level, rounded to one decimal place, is 28.5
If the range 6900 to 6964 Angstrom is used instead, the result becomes 28.6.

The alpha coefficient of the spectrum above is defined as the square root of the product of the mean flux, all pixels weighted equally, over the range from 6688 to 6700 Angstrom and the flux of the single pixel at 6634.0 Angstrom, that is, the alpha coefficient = 29.3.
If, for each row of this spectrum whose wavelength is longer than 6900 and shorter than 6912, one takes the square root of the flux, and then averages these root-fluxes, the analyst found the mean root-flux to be 5.31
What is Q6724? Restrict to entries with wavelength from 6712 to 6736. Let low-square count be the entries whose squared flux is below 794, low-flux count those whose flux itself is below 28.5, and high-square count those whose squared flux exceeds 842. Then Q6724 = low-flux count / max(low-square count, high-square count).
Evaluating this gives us 0.20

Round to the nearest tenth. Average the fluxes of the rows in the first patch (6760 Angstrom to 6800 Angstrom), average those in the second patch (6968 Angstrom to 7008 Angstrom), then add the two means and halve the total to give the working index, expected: 28.1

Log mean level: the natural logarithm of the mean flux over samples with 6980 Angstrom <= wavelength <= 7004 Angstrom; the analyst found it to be 3.33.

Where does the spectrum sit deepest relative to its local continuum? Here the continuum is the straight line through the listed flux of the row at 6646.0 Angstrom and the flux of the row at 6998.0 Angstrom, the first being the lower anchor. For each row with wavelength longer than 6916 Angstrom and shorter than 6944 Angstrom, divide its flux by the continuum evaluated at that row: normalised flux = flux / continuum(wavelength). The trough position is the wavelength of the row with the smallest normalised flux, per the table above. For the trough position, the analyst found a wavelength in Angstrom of 6930.0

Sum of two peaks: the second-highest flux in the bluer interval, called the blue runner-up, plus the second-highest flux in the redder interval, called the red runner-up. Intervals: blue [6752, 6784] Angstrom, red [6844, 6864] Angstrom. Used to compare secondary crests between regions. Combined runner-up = 56.2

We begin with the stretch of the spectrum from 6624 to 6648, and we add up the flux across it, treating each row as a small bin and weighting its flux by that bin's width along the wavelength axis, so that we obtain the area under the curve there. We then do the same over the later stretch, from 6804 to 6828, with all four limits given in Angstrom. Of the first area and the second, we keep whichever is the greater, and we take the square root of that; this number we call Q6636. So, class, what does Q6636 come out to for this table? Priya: 26.4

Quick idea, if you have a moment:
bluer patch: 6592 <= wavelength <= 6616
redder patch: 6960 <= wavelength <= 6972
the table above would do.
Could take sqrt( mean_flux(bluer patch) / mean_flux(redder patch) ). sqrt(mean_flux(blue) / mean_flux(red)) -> 0.99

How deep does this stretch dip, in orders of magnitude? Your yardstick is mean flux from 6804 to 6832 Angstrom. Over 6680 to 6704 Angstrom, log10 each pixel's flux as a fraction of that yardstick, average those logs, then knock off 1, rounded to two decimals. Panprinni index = -1.01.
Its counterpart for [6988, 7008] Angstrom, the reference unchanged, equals -1.02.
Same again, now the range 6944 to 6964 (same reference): -0.99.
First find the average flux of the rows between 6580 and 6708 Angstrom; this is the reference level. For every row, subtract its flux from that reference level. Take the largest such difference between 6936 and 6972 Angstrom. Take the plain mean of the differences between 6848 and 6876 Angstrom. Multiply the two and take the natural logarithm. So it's 2.0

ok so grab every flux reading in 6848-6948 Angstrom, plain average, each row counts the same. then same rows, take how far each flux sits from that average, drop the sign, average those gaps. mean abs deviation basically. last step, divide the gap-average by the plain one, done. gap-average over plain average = 0.029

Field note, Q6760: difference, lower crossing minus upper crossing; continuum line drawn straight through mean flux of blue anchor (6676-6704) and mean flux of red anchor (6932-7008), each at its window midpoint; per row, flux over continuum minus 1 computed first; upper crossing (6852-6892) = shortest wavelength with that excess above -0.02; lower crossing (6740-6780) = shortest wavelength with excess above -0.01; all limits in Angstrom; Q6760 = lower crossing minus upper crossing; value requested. -108 Angstrom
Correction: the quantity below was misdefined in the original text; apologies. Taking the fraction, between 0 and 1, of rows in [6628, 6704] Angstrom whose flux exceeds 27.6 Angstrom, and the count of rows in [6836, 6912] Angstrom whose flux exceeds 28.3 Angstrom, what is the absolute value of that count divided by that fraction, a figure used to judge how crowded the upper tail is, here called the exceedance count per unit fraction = 8.9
